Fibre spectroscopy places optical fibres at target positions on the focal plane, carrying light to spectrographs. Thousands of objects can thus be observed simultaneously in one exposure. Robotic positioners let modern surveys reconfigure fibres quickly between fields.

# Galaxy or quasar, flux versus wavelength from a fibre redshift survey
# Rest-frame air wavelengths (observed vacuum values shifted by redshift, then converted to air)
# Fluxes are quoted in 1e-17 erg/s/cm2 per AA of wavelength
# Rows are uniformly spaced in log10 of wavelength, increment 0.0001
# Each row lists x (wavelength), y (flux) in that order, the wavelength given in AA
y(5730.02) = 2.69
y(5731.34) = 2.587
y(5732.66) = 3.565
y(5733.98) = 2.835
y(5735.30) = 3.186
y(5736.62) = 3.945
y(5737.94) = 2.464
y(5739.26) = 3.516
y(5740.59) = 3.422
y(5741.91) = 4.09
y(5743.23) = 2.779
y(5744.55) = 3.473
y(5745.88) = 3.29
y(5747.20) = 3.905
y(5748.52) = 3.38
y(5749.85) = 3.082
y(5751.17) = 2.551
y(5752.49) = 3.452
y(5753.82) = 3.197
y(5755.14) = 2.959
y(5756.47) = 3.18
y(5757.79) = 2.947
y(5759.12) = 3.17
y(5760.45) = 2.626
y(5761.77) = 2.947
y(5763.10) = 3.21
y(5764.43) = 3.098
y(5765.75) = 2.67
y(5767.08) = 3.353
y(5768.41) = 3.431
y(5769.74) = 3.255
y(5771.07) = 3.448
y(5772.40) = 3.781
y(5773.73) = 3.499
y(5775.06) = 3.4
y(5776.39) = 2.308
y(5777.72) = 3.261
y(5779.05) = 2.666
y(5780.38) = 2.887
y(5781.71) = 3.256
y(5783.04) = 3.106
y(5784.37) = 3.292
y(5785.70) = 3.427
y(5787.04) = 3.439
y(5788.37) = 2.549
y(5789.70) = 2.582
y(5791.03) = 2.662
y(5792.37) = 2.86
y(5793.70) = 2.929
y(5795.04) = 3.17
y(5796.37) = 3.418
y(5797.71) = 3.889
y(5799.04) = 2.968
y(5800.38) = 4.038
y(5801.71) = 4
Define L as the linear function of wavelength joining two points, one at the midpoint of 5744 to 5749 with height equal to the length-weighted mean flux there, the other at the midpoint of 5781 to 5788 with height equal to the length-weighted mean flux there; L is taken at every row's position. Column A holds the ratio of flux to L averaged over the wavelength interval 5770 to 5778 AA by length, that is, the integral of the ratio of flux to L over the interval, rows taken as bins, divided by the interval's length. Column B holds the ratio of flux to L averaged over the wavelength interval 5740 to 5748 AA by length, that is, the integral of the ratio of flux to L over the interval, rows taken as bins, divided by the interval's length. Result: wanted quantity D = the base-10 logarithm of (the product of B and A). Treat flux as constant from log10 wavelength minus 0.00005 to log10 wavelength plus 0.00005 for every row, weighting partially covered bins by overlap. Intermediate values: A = 0.98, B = 0.99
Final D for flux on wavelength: -0.01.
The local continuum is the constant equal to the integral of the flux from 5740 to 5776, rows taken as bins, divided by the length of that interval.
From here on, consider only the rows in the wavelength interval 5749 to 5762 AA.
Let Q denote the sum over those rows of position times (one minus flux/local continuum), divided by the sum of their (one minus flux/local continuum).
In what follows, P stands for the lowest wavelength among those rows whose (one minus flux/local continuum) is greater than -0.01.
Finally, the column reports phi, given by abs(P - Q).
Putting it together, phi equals 6.7 AA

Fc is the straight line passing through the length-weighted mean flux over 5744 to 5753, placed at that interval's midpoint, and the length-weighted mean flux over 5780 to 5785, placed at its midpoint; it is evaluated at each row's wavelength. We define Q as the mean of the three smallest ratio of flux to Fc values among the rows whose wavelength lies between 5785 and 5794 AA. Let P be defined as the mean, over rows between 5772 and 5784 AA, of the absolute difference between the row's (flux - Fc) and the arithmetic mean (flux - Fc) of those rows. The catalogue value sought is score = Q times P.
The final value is 0.280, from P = 0.34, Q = 0.833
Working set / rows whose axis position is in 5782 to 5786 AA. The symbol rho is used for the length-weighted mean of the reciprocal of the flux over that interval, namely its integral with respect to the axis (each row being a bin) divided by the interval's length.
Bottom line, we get 0.31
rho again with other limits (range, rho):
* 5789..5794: 0.37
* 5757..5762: 0.34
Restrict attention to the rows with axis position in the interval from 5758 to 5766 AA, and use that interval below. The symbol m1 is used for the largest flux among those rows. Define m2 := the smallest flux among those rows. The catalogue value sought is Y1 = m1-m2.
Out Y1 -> 0.6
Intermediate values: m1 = 3.21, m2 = 2.626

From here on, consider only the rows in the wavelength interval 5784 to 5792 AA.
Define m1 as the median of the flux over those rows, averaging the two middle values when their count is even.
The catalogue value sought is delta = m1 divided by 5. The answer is 0.60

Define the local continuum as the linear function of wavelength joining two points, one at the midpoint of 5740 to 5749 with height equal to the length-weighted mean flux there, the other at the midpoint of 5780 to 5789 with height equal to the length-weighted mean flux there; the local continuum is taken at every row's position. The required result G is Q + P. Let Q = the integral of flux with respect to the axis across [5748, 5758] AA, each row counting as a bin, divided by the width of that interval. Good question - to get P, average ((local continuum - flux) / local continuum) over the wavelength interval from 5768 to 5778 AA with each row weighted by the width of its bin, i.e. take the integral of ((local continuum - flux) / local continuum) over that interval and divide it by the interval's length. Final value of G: 3.08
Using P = -0.016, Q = 3.10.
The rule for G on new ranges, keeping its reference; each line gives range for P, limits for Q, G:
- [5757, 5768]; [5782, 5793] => 3.09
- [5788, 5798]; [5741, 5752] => 3.35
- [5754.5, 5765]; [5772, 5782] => 3.21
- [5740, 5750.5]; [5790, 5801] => 3.23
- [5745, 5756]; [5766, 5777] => 3.35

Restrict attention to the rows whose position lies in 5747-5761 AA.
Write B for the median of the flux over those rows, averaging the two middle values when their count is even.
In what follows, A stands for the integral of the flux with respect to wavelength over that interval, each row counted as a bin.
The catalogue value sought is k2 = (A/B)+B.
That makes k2 16.9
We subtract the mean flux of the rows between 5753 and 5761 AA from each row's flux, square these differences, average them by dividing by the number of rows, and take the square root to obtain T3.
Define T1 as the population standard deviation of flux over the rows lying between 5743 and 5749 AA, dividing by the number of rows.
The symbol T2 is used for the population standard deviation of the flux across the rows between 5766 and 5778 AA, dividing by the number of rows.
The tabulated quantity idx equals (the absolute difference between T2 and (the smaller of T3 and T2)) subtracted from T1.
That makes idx 0.18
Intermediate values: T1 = 0.36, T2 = 0.38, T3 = 0.201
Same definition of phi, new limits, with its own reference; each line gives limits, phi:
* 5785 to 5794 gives 2.9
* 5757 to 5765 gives 2.8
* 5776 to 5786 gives 0.8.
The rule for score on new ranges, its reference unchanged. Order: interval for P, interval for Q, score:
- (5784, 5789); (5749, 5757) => 0.270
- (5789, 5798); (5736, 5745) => 0.320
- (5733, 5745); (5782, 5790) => 0.384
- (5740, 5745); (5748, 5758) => 0.296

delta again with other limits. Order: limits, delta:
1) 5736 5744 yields 0.69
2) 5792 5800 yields 0.61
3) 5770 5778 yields 0.68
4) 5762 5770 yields 0.65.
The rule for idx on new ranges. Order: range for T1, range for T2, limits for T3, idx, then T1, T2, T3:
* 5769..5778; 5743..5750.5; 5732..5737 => 0.43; 0.43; 0.35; 0.415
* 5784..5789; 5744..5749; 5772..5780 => 0.37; 0.37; 0.24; 0.506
